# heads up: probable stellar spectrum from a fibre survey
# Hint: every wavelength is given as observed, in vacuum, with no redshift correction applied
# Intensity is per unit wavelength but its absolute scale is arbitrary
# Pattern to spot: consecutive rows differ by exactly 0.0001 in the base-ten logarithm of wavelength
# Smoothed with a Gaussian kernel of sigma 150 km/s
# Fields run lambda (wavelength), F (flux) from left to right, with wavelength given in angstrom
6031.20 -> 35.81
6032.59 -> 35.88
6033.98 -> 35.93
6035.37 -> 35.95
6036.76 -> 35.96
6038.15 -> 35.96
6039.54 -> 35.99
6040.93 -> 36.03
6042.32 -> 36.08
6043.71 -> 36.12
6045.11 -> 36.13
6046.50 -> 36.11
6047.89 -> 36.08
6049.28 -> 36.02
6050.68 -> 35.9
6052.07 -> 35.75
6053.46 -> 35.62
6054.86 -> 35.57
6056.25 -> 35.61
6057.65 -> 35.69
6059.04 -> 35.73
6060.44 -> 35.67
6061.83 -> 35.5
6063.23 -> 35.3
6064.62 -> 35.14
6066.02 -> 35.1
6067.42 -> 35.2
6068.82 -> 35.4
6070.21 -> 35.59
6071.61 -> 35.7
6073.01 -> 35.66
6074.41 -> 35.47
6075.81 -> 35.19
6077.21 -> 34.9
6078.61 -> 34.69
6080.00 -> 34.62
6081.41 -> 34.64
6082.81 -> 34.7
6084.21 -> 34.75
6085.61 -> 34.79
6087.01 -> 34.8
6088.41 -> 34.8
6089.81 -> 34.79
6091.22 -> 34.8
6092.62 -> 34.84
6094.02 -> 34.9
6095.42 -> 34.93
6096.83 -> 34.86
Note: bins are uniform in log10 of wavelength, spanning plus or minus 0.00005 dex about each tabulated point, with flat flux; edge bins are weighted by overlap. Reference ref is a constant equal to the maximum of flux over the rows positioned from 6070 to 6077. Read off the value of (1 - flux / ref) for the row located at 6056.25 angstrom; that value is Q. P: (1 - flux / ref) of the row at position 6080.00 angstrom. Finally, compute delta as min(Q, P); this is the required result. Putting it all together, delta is 0.0025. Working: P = 0.030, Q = 0.003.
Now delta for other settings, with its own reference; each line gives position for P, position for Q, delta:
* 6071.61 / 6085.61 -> 0.0000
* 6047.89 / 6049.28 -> -0.0106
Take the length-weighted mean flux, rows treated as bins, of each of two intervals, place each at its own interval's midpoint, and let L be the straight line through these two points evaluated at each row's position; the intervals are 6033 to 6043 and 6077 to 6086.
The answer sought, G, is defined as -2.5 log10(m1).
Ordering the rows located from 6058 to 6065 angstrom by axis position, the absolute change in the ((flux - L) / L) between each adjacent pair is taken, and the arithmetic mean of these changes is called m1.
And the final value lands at 6.30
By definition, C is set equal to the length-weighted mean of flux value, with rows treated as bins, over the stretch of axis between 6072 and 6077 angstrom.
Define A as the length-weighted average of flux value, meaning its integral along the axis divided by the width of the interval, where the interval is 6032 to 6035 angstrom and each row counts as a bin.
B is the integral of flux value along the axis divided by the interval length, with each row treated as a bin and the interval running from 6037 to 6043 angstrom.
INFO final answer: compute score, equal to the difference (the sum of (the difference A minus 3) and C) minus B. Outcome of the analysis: 32.2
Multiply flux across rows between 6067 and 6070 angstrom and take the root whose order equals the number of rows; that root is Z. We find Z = 35.3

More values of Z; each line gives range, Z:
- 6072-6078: 35.3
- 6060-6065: 35.4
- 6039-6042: 36.0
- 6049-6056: 35.8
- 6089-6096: 34.9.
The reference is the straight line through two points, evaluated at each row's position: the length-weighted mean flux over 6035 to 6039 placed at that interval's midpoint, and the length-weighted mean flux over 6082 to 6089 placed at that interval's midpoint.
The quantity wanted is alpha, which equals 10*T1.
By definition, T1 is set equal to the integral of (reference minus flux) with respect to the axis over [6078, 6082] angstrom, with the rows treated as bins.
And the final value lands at 11.0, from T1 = 1.10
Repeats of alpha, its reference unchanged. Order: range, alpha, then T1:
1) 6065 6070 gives -1.8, -0.18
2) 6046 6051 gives -17.4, -1.74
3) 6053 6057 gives -2.8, -0.28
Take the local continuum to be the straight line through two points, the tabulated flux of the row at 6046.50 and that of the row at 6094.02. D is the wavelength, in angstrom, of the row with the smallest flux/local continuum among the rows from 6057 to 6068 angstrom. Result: 6066.02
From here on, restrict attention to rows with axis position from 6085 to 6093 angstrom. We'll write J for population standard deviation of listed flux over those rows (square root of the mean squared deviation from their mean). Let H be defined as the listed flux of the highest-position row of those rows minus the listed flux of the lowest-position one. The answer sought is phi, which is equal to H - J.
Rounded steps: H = 0.05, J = 0.017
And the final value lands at 0.03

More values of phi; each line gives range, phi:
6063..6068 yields -0.18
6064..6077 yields -0.17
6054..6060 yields 0.10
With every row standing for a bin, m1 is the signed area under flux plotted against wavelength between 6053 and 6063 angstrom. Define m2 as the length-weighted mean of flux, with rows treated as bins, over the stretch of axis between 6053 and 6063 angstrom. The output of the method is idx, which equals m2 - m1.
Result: -320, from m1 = 356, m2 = 35.6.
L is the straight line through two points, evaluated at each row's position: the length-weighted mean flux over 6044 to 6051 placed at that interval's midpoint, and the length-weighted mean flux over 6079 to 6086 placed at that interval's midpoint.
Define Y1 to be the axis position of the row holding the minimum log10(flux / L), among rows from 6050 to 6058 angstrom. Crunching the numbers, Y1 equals 6053.46 angstrom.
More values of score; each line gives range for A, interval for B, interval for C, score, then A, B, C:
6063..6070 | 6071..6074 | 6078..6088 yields 31.4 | 35.3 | 35.6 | 34.7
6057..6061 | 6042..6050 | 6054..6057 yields 32.1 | 35.7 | 36.1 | 35.5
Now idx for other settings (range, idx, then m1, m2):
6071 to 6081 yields -316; 351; 35.1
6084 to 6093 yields -278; 313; 34.8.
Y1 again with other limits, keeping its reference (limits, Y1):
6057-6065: 6064.62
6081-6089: 6081.41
